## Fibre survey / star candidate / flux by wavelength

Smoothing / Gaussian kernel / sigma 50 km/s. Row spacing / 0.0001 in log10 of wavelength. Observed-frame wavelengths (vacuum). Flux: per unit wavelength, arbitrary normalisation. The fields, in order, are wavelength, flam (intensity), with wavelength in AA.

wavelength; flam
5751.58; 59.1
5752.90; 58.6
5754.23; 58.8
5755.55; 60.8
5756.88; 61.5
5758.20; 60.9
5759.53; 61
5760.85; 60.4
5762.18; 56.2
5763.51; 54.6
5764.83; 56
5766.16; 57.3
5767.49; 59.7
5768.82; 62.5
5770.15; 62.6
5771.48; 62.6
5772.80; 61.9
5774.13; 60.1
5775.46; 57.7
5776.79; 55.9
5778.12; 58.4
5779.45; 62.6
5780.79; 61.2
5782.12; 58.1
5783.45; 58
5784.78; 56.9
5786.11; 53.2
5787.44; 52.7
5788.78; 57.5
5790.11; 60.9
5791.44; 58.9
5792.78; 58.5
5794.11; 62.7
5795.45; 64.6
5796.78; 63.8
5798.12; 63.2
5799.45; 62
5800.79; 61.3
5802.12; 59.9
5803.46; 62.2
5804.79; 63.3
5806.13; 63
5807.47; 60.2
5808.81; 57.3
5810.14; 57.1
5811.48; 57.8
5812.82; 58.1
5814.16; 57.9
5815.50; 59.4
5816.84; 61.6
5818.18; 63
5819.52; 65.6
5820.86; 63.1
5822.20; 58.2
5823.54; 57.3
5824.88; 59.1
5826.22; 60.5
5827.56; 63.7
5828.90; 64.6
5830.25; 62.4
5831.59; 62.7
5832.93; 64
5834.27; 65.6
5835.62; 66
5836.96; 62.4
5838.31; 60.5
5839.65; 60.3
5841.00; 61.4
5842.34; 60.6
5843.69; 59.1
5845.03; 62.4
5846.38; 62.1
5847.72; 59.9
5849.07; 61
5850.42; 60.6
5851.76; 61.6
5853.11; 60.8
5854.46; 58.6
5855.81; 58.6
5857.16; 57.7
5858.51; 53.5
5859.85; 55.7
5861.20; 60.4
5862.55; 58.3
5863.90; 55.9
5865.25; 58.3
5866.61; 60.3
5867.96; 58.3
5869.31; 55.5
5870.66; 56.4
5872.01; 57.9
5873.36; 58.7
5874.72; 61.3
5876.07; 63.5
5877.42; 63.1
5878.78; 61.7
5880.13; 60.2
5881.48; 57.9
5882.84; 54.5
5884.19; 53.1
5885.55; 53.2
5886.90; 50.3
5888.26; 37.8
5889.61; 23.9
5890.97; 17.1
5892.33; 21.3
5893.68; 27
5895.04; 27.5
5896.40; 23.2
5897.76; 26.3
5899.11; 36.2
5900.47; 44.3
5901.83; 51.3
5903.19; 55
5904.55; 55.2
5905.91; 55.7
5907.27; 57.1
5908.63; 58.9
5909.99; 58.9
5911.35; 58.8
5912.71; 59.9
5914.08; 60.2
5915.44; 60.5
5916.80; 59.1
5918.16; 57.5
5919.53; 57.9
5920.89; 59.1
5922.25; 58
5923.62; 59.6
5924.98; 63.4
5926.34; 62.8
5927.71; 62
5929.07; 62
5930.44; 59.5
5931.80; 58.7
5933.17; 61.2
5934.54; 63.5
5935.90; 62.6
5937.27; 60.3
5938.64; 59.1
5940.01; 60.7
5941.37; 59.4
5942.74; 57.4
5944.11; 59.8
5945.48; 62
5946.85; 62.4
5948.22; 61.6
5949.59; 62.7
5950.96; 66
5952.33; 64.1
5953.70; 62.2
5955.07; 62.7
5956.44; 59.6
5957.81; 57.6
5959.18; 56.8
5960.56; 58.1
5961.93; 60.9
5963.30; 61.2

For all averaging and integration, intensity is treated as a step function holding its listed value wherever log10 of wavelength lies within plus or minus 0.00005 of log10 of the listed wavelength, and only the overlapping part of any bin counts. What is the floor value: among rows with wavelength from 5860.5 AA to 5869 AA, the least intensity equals 55.9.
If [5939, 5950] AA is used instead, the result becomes 57.4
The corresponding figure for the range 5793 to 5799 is 62.7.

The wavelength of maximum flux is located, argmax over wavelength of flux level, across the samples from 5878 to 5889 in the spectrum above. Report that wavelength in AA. 5878.78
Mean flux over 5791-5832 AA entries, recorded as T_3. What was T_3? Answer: 61.1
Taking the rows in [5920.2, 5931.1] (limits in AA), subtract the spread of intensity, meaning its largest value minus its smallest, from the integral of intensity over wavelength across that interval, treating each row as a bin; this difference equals 658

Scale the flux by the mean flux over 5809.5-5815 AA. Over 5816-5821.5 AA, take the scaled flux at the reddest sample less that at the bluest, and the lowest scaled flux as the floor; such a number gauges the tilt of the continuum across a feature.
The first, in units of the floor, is 0.02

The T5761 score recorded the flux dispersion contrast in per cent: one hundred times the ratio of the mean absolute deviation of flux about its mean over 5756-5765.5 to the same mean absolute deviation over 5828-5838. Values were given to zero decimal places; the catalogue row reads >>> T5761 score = 210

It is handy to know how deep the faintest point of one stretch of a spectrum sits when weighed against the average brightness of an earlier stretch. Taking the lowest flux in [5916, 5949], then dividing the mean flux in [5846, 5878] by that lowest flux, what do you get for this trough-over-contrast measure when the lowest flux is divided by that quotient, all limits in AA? 56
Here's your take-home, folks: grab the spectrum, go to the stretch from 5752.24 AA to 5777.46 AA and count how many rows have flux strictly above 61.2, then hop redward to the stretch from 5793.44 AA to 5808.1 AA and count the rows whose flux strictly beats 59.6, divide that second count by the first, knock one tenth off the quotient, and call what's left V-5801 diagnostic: 2.1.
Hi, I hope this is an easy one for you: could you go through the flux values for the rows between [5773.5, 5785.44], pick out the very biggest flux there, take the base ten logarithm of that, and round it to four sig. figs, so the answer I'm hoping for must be 1.797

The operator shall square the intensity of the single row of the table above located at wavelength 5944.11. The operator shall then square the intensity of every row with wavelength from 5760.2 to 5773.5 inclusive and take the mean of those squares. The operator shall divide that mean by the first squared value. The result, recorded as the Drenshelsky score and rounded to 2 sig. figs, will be 0.99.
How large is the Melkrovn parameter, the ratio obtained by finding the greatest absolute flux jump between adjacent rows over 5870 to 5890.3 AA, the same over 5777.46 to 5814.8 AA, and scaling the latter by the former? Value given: 0.35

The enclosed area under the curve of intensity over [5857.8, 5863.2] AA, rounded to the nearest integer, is 308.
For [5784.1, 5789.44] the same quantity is 294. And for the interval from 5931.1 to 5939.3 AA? 499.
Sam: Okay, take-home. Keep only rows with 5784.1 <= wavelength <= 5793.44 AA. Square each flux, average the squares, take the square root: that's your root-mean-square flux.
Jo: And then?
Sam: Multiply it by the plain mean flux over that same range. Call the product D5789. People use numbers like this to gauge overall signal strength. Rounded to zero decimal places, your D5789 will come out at 3246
